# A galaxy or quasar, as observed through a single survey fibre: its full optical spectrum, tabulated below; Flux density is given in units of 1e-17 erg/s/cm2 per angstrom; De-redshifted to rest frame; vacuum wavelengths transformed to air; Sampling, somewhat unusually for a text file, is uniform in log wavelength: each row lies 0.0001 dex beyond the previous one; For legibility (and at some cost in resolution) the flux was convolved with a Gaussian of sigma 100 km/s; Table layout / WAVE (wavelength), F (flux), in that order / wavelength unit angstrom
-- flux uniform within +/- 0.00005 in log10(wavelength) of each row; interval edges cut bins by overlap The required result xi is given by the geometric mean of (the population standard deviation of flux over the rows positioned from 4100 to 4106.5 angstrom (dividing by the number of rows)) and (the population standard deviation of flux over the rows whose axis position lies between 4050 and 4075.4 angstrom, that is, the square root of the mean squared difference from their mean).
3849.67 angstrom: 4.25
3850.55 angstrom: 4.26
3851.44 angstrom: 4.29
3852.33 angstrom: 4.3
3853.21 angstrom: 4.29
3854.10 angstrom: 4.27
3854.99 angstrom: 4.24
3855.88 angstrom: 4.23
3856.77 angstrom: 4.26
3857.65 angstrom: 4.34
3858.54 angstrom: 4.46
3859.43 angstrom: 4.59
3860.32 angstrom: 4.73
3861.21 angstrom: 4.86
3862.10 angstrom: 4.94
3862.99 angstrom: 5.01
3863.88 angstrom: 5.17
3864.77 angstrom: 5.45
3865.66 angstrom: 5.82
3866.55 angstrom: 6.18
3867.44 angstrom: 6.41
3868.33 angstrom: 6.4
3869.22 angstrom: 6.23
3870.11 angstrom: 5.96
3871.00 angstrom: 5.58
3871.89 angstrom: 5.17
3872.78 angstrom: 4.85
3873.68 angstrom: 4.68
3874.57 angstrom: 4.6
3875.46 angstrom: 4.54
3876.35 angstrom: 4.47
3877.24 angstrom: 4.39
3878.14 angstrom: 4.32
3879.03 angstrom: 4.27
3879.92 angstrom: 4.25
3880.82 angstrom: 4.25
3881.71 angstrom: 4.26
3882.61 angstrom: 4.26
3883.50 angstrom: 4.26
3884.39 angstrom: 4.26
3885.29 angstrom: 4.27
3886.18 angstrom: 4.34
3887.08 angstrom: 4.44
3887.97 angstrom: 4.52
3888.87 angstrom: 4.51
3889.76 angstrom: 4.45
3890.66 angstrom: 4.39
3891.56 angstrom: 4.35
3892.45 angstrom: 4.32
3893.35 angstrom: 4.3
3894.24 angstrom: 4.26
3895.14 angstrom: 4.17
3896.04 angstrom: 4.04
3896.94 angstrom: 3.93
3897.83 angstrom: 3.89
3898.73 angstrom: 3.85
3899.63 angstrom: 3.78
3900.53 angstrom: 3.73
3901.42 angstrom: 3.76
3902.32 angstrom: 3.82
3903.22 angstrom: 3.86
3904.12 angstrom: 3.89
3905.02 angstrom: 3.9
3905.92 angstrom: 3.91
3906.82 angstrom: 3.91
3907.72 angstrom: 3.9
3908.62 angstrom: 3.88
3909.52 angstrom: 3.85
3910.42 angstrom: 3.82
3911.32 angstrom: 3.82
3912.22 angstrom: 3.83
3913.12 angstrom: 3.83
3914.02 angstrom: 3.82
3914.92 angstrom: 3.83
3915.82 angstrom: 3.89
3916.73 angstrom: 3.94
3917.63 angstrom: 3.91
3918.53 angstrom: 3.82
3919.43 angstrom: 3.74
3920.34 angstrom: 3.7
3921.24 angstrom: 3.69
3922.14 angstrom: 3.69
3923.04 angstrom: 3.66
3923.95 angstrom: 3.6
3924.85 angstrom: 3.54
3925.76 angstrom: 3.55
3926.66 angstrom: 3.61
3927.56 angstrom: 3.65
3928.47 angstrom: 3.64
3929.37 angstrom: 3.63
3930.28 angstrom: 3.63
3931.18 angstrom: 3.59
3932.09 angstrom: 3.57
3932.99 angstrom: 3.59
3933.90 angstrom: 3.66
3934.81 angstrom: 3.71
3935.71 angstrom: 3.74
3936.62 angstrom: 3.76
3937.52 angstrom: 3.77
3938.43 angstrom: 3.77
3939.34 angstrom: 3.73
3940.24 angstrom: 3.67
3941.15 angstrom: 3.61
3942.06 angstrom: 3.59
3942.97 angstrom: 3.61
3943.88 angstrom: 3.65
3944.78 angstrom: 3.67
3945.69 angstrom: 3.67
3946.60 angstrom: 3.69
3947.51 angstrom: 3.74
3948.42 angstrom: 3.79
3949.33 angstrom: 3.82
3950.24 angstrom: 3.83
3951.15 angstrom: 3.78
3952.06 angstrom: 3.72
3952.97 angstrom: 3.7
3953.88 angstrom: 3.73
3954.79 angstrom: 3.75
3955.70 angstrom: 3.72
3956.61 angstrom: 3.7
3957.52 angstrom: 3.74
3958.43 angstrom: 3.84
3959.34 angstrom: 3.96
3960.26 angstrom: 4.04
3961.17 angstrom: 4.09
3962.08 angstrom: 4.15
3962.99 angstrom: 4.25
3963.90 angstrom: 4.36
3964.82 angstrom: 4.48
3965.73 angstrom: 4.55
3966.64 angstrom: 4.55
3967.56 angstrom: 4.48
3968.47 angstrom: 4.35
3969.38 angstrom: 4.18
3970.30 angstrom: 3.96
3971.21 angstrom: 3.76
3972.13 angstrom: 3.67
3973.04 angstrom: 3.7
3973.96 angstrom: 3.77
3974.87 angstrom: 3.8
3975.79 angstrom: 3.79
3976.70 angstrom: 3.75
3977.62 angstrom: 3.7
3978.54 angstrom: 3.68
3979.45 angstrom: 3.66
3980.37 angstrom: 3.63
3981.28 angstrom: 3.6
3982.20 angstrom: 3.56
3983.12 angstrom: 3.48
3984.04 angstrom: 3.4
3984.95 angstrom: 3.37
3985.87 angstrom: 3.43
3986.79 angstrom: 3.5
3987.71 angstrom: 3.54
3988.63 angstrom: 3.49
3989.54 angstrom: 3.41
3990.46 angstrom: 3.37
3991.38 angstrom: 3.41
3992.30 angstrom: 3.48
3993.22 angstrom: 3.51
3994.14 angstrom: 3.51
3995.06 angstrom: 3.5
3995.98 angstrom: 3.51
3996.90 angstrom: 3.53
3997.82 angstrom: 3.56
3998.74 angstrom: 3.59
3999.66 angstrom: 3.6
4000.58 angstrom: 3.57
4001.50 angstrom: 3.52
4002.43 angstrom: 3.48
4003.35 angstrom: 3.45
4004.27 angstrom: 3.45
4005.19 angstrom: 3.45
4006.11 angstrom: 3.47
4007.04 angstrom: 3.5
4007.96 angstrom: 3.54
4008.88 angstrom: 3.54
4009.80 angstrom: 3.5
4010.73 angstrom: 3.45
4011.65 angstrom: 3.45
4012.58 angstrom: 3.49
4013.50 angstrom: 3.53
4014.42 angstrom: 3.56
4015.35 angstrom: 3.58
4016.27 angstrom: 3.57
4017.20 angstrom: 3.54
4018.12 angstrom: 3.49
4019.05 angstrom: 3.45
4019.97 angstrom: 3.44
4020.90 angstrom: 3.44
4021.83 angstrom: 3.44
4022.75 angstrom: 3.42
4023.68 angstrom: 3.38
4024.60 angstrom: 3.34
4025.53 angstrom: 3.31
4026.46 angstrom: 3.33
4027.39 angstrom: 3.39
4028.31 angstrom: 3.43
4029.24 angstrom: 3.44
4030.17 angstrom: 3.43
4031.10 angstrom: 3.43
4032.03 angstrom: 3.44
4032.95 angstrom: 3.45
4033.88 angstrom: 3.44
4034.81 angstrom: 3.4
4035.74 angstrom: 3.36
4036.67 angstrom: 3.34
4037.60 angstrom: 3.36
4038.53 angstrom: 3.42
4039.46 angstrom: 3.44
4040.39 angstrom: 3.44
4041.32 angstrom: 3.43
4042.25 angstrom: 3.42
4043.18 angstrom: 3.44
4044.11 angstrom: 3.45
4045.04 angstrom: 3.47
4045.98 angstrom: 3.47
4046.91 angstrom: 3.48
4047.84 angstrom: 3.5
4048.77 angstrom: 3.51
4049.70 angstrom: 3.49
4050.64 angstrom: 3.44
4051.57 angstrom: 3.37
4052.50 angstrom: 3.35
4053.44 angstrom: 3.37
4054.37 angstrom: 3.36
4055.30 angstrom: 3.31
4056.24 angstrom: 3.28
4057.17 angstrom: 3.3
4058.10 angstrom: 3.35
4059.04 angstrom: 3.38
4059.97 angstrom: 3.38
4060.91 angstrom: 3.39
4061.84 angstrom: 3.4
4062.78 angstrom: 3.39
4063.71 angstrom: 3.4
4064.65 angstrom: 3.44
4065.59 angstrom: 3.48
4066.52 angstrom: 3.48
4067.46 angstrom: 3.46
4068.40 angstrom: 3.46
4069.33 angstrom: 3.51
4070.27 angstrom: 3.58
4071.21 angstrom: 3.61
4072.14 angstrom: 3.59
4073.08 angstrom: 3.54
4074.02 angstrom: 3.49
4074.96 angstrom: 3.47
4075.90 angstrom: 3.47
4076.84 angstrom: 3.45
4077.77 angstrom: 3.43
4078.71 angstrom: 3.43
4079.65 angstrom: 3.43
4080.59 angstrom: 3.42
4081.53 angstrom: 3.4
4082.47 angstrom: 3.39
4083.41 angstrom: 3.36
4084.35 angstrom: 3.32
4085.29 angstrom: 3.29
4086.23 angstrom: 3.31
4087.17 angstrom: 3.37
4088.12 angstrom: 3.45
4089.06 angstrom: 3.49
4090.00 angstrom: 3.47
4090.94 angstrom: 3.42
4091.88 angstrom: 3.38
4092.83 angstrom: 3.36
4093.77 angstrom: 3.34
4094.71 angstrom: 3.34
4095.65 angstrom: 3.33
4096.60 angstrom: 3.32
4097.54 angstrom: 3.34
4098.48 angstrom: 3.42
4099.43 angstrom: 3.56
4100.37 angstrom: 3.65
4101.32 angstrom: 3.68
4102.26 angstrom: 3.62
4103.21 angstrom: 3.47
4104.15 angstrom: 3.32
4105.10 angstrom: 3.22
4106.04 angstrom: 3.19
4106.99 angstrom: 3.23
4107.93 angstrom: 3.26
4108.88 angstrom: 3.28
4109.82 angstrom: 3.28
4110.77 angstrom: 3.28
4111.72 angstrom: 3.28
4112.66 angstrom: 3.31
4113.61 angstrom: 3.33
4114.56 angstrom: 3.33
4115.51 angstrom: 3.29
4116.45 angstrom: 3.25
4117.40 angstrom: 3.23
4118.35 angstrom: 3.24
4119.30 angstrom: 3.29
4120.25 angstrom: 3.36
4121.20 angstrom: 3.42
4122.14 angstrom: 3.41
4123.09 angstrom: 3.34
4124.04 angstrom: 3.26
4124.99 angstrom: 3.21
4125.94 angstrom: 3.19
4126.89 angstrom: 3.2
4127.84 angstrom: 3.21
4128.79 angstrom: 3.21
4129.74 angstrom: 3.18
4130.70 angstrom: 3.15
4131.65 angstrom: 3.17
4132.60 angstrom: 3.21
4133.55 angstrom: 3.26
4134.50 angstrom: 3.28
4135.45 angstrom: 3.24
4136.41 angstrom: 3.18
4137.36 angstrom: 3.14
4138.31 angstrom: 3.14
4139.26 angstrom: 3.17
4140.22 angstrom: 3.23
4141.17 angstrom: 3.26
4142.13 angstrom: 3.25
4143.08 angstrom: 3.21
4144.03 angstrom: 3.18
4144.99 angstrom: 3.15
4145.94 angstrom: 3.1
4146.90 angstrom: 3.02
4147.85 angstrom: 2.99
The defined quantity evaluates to 0.129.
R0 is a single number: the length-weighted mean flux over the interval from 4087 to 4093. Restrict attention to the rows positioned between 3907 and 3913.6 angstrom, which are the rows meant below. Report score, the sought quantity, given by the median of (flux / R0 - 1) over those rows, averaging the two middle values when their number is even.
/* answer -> 0.12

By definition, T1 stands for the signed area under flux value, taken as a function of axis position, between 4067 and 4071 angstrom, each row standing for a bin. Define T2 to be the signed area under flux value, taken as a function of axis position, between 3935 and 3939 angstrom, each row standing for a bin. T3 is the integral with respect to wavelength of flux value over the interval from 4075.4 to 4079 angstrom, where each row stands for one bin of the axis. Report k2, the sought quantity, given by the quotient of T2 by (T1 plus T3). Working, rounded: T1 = 14.0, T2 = 15.0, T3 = 12.4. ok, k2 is 0.57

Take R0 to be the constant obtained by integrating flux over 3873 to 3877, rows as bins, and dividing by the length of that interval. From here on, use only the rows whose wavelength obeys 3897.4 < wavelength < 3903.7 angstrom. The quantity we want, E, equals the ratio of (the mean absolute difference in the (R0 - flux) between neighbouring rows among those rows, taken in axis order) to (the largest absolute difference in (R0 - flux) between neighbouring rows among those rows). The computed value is 0.69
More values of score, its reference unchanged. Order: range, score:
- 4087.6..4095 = -0.01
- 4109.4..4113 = -0.04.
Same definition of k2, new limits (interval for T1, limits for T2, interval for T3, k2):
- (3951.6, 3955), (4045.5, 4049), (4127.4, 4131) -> 0.51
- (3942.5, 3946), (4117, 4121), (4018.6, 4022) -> 0.54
